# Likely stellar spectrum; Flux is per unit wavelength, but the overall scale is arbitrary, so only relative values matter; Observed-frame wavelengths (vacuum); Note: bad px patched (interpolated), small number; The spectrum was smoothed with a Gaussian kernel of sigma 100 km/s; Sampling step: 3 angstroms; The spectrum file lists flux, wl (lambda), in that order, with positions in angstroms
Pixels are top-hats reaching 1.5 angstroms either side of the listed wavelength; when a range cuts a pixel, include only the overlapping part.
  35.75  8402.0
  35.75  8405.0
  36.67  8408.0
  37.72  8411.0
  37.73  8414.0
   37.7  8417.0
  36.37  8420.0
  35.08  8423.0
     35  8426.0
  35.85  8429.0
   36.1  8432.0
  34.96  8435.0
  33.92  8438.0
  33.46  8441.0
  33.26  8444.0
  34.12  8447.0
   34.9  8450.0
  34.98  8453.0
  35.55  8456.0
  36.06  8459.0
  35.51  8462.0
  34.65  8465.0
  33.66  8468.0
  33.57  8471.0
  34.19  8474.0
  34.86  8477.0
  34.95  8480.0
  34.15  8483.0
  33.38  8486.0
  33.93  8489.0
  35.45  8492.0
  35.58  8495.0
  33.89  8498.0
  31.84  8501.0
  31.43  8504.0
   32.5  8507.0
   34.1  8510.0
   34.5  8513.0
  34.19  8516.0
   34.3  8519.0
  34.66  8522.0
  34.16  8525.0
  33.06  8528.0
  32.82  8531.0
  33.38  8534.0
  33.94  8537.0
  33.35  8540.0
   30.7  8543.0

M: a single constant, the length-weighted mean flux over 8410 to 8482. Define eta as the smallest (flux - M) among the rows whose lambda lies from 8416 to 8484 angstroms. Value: -1.9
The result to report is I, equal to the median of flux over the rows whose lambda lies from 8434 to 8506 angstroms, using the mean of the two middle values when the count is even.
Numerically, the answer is 34.2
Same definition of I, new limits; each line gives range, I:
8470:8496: 34.2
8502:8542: 33.9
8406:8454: 35.0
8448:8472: 34.9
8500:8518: 33.3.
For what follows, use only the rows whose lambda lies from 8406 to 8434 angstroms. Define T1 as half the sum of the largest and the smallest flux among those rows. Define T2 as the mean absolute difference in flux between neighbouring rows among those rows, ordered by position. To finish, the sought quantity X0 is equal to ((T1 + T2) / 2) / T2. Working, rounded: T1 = 36.4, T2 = 0.61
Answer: 30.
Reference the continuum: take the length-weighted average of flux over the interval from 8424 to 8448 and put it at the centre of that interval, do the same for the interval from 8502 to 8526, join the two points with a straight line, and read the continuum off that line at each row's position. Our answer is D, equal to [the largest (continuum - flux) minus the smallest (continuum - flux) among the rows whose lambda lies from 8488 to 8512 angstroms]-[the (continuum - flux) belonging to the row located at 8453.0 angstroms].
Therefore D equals 4.6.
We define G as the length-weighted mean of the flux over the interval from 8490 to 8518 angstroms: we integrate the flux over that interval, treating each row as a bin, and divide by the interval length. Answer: 33.7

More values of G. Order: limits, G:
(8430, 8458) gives 34.6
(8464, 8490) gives 34.1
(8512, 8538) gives 33.9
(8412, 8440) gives 35.8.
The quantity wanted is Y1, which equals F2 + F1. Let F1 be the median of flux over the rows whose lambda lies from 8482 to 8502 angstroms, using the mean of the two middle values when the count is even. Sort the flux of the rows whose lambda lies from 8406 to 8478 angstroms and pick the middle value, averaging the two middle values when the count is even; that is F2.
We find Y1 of 68.9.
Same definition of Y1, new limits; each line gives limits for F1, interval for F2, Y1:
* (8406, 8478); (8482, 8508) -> 68.9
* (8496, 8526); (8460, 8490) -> 68.3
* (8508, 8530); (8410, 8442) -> 70.0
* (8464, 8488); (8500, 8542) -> 67.8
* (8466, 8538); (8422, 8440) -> 69.1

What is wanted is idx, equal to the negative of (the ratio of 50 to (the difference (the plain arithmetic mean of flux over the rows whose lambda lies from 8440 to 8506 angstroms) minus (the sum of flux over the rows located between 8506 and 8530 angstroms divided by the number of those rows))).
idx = -161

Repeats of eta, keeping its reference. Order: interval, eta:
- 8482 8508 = -3.7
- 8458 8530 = -3.7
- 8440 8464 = -1.9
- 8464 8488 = -1.8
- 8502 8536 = -3.7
